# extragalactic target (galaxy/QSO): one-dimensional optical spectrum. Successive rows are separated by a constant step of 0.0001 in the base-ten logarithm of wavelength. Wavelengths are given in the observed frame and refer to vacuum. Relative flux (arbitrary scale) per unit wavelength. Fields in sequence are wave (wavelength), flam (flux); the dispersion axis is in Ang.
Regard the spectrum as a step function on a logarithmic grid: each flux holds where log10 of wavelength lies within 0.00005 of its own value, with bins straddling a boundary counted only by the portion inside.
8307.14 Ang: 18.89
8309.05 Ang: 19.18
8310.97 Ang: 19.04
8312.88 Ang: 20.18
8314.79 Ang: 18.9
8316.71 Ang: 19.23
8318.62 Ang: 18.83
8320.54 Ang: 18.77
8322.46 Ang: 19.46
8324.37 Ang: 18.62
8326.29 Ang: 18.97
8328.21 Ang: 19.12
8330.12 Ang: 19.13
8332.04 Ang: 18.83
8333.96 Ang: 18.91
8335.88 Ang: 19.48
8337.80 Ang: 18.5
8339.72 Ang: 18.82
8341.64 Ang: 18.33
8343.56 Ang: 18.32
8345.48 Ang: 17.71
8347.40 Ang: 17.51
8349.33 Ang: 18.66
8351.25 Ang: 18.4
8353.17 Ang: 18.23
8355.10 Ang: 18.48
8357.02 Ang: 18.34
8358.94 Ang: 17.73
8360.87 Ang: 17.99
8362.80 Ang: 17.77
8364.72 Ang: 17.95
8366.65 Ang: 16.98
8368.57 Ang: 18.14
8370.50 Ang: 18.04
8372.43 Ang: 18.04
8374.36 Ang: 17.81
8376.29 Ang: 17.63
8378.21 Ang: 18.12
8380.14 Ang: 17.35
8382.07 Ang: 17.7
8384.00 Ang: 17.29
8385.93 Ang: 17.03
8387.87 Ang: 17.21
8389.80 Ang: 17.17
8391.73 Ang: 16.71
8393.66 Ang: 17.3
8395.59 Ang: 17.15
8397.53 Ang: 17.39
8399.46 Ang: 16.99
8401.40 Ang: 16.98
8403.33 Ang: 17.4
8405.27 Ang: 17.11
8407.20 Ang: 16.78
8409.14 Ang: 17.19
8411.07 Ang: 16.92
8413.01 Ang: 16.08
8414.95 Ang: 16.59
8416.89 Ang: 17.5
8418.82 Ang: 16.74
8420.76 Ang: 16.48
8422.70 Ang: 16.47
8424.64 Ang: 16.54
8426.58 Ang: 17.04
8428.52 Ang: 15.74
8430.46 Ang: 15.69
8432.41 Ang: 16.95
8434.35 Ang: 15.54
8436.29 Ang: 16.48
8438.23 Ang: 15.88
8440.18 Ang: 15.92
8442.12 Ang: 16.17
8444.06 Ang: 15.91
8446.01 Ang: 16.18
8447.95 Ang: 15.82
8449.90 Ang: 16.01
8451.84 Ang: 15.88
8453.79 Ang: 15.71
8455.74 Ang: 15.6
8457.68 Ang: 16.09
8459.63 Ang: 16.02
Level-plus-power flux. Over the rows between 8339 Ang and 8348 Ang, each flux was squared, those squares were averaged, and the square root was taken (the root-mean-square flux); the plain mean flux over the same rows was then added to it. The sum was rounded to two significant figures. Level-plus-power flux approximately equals 36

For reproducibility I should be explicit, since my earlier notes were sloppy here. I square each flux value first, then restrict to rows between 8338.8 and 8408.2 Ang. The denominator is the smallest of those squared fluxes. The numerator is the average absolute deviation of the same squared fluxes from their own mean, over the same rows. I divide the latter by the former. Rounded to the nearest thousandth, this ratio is 0.061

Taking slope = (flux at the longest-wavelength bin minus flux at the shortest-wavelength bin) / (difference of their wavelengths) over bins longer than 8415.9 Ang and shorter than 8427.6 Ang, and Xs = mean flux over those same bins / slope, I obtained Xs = -354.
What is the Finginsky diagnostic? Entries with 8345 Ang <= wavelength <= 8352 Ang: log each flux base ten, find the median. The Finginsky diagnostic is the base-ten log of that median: 0.10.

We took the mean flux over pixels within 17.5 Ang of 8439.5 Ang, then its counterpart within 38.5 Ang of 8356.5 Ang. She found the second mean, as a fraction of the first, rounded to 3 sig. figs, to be 1.13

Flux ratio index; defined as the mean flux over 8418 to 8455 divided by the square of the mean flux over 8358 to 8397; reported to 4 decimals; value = 0.0525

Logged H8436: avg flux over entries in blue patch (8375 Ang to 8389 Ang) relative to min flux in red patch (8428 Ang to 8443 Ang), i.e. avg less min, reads 1.94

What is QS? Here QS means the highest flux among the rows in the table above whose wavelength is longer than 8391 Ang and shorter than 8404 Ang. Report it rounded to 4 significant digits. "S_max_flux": 17.40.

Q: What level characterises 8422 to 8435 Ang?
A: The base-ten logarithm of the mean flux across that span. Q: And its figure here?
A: 1.21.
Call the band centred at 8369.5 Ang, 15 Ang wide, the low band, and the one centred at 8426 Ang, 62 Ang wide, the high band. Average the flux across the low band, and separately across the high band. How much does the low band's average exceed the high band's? 1.3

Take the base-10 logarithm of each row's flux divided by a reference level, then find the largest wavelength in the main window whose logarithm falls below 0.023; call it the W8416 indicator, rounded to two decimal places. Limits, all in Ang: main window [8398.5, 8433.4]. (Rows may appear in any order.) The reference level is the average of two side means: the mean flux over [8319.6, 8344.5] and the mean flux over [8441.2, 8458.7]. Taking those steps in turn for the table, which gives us 8432.41 Ang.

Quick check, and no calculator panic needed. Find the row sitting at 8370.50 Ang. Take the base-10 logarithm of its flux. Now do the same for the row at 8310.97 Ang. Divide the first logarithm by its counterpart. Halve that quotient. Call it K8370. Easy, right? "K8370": 0.491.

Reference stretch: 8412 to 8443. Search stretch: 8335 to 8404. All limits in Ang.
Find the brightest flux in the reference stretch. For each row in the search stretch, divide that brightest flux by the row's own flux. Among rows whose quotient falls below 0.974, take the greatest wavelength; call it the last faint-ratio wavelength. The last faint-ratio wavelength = 8378.21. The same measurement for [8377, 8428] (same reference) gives 8378.21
